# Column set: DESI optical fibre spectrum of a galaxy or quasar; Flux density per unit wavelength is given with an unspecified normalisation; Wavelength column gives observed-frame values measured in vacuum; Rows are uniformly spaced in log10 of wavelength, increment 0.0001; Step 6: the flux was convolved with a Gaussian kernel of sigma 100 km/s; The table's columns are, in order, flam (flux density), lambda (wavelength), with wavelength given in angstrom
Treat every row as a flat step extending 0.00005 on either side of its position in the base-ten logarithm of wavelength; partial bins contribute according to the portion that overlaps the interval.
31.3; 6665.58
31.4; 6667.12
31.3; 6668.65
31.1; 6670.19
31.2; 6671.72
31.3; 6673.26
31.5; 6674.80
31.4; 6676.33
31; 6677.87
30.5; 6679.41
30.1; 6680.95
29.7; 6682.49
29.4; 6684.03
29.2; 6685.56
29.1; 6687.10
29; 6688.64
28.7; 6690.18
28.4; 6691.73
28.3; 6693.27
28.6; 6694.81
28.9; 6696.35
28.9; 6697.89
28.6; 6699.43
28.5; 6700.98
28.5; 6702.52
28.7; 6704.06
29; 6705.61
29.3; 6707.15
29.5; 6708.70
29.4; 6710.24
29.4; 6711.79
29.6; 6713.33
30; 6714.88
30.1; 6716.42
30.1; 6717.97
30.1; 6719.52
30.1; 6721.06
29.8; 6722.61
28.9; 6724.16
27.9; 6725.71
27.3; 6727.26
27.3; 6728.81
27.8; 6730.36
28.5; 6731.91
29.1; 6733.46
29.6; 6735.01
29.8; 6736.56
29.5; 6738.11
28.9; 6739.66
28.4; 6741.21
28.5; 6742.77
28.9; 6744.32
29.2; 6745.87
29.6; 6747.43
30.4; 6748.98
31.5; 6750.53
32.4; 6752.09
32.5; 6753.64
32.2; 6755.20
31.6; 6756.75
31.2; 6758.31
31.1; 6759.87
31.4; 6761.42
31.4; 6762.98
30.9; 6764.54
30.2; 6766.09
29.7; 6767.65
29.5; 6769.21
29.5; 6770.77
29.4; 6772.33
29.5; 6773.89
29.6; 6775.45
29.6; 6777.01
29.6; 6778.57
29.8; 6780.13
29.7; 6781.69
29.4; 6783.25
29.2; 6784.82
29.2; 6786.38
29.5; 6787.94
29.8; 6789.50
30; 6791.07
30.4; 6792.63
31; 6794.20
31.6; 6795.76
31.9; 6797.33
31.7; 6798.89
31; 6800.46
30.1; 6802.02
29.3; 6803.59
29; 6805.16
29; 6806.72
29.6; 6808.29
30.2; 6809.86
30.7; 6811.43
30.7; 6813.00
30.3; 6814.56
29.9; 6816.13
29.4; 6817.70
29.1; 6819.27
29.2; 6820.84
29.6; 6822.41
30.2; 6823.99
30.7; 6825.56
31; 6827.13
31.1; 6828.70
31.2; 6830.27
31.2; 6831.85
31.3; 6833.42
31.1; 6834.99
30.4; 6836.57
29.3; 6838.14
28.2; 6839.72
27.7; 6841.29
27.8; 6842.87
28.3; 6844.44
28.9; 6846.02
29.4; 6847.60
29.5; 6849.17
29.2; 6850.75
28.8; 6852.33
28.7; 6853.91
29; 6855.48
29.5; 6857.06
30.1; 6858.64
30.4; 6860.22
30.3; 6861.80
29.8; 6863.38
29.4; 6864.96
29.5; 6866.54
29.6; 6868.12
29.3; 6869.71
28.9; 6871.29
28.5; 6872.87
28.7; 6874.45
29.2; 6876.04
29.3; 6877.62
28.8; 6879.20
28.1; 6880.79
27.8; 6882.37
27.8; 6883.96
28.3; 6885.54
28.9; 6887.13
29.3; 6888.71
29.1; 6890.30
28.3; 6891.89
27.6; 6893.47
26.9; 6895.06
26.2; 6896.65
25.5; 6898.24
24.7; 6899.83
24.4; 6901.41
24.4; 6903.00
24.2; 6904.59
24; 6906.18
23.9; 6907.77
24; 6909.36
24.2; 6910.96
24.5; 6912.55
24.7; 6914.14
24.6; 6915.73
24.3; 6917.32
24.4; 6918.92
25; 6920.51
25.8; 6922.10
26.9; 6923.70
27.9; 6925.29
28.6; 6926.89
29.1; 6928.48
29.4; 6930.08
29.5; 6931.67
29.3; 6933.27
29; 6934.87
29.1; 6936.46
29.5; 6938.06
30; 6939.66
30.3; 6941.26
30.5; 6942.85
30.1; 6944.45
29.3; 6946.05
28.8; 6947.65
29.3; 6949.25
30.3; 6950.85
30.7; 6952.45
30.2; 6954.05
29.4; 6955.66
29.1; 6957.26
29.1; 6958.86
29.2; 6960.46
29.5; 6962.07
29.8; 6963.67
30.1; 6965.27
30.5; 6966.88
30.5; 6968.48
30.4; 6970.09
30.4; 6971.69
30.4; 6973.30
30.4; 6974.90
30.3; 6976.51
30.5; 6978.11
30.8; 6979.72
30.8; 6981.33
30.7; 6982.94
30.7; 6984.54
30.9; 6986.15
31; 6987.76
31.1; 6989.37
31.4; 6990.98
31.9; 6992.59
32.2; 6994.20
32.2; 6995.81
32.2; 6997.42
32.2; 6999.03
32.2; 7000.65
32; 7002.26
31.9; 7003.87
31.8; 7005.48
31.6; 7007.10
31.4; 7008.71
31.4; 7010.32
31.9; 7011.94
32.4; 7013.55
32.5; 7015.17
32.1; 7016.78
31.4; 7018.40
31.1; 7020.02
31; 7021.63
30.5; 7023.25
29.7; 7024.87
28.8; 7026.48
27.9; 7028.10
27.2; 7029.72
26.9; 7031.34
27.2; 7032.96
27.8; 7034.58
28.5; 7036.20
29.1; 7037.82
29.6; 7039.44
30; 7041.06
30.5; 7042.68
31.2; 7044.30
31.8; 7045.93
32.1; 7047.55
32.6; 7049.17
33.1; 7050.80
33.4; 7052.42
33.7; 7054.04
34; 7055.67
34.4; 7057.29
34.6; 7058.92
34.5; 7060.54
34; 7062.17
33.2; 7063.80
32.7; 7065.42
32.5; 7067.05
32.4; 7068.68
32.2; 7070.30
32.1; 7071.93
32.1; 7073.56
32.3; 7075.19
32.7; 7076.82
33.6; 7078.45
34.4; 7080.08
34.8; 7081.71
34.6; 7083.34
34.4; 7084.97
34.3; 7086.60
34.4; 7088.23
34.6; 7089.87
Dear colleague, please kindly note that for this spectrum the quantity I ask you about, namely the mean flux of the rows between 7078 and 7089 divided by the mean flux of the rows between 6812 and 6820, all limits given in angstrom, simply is 1.15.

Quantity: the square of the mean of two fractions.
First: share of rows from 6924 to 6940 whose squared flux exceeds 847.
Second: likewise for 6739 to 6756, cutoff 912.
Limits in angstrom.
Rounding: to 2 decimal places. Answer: 0.23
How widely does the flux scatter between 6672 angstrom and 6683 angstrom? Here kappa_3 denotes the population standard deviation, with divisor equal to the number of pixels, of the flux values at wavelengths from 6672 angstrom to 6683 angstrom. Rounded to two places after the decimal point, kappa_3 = 0.65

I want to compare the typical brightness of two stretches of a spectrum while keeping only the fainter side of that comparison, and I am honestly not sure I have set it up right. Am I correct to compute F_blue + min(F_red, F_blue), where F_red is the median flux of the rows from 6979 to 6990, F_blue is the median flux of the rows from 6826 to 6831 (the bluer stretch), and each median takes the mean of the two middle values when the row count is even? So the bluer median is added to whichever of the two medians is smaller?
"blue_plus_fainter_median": 61.9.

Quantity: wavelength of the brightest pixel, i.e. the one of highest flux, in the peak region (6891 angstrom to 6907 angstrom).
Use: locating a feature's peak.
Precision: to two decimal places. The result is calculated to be 6891.89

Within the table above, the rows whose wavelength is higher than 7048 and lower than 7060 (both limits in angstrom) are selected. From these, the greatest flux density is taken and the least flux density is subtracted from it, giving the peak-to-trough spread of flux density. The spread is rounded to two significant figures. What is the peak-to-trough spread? 2.0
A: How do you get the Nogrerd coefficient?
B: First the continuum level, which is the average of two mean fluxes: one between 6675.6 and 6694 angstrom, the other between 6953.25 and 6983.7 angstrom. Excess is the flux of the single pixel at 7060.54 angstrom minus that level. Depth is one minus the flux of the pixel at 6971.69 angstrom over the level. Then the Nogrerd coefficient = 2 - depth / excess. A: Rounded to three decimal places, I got 2.004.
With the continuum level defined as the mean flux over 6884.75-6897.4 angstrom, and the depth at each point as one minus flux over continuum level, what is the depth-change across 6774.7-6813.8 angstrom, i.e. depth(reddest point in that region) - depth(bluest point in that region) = -0.039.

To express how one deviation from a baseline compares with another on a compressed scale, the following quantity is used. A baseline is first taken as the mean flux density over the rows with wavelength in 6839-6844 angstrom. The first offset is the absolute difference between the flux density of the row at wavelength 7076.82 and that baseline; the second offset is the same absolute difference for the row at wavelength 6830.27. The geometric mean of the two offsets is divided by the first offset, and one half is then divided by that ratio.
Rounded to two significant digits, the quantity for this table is 0.60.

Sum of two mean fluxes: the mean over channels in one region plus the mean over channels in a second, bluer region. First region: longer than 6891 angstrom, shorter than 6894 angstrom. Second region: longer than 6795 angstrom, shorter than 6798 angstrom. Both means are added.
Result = 59.7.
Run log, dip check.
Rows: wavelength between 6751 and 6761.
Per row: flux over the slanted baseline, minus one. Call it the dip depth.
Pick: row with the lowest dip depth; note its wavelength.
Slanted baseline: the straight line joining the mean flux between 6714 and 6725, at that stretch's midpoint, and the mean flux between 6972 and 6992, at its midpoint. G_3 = 6759.87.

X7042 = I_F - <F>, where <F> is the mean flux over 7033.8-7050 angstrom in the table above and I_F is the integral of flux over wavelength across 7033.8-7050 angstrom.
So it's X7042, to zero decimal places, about 461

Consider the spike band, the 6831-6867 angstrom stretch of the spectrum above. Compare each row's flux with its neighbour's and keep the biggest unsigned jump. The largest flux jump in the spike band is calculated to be 1.1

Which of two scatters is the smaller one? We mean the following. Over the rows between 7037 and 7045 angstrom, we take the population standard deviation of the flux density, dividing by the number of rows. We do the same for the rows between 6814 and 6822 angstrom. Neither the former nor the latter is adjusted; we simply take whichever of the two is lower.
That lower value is 0.45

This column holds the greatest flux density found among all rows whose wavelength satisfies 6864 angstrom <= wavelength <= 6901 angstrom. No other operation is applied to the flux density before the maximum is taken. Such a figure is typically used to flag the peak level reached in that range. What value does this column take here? 29.6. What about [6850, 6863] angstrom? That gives 30.4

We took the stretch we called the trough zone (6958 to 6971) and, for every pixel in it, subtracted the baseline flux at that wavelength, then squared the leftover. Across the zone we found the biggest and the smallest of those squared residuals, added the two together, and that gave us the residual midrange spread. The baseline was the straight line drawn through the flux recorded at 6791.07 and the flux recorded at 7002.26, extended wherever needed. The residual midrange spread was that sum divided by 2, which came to 3.8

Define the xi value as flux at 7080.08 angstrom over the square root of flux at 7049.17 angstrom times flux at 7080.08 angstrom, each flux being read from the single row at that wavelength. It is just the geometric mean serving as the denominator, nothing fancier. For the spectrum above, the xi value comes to 1.027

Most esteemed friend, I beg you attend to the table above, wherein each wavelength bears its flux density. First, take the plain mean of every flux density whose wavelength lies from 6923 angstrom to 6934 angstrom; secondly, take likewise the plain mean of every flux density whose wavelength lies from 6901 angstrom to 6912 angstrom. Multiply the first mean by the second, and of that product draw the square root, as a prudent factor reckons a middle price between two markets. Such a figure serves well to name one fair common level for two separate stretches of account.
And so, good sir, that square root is 26.3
